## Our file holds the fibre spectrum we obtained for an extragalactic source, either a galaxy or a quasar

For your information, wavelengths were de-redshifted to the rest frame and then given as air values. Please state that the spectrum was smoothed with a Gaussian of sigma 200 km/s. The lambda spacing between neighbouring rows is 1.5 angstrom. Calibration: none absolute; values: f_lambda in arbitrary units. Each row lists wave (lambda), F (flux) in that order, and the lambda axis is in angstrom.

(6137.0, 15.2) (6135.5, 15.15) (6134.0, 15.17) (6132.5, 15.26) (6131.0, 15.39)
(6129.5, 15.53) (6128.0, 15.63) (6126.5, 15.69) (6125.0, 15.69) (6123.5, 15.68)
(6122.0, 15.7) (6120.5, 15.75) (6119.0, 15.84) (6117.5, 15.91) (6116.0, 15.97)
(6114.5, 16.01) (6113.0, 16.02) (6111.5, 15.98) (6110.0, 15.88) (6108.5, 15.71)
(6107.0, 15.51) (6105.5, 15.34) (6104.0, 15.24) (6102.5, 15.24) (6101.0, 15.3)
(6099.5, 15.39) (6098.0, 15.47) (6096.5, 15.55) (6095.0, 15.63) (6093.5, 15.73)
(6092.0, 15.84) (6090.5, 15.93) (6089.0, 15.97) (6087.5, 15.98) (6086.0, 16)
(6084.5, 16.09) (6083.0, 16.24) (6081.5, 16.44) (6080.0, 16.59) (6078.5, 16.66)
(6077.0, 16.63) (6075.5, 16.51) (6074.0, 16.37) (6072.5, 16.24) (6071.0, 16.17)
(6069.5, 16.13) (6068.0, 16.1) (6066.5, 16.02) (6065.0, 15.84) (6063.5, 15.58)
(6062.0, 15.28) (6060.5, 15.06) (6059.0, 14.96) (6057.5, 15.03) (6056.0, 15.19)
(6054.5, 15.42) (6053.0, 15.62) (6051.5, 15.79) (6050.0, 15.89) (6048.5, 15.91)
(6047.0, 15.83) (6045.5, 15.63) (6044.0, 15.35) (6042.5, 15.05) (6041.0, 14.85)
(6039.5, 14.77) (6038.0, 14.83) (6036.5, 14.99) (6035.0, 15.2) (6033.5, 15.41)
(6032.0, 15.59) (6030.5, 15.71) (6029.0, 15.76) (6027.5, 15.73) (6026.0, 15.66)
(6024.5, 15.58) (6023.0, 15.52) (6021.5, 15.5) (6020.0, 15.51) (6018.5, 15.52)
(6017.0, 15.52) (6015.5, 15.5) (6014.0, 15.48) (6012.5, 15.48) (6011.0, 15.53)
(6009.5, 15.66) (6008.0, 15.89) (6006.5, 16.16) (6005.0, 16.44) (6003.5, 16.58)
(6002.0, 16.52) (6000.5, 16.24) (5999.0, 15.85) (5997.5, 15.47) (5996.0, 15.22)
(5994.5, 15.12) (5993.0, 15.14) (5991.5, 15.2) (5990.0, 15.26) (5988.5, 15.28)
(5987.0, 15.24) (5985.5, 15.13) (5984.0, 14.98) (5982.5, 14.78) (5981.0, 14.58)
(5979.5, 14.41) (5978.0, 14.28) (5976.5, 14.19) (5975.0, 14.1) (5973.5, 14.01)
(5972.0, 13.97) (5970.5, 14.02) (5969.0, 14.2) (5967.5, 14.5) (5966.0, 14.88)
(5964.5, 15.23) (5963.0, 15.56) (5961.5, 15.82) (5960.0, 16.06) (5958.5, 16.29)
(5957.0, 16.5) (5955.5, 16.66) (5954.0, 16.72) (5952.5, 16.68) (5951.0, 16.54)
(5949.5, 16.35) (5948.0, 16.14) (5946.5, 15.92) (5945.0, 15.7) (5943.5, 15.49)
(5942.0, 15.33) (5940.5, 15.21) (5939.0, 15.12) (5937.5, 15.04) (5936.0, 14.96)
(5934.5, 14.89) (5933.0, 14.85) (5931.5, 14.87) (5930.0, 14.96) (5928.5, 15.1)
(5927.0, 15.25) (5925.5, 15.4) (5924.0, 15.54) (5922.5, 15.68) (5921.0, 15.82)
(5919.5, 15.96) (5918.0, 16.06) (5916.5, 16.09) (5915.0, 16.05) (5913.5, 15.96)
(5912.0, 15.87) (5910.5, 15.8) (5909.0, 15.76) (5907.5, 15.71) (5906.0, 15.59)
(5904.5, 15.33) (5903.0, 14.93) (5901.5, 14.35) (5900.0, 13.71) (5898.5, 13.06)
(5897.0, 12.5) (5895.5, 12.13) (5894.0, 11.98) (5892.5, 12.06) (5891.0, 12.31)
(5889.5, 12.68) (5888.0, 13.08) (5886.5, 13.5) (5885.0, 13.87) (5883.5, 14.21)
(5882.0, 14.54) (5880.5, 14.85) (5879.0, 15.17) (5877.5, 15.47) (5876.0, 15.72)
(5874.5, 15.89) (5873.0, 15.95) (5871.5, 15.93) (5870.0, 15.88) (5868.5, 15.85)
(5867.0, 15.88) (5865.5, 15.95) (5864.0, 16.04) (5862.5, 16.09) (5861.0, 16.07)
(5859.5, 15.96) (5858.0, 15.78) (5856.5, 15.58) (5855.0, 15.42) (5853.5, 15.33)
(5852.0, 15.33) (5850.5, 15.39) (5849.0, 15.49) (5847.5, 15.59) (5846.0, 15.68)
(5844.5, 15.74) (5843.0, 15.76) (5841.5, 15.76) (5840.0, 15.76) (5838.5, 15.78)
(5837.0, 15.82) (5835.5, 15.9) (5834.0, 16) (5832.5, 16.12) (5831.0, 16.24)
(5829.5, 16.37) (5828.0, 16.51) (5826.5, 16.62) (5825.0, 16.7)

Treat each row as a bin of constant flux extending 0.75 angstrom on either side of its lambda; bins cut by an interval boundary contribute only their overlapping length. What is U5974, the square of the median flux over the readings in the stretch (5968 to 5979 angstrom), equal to 199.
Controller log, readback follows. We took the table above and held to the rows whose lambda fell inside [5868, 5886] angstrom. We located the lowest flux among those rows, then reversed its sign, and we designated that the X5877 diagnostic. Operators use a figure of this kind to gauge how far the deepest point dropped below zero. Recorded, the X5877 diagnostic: -13.9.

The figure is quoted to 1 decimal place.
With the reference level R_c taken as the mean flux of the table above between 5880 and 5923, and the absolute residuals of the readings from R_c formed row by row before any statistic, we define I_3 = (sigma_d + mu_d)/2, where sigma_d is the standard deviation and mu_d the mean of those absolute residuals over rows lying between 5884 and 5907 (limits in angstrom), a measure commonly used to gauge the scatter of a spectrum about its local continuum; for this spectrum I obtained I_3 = 1.1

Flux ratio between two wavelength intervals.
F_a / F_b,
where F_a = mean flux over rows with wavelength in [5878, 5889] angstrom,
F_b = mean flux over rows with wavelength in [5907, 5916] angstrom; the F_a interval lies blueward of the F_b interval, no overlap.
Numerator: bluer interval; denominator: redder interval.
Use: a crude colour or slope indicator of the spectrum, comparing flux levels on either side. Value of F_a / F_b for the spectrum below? 0.89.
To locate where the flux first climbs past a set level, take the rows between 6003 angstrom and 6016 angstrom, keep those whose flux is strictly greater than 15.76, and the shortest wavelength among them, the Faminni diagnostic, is 6003.5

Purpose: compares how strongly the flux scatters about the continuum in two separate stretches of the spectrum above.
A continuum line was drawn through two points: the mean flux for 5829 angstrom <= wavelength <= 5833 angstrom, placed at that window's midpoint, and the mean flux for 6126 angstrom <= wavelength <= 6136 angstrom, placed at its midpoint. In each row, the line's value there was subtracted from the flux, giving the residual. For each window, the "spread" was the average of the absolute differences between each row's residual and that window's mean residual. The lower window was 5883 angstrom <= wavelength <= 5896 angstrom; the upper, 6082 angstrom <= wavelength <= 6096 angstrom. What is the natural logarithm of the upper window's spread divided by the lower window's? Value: -1.7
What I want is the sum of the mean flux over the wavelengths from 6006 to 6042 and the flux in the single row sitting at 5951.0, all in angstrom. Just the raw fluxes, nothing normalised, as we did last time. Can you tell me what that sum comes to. 32.0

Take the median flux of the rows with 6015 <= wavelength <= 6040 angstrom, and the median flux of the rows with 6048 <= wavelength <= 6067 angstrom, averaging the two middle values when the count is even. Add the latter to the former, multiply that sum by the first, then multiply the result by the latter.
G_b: 7520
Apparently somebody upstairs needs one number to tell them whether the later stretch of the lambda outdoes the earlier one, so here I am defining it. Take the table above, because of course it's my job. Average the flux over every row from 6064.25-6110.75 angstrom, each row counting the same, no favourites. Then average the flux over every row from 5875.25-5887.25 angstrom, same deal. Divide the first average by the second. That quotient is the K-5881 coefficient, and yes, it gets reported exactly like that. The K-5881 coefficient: 1.09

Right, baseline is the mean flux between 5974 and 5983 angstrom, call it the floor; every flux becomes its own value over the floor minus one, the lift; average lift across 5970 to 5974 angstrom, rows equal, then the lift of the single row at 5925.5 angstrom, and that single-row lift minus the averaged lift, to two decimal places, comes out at 0.10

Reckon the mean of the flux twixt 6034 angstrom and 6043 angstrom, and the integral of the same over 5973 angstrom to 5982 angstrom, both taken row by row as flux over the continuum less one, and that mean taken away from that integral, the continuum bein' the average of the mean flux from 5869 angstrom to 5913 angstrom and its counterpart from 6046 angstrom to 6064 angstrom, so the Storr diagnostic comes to -0.4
